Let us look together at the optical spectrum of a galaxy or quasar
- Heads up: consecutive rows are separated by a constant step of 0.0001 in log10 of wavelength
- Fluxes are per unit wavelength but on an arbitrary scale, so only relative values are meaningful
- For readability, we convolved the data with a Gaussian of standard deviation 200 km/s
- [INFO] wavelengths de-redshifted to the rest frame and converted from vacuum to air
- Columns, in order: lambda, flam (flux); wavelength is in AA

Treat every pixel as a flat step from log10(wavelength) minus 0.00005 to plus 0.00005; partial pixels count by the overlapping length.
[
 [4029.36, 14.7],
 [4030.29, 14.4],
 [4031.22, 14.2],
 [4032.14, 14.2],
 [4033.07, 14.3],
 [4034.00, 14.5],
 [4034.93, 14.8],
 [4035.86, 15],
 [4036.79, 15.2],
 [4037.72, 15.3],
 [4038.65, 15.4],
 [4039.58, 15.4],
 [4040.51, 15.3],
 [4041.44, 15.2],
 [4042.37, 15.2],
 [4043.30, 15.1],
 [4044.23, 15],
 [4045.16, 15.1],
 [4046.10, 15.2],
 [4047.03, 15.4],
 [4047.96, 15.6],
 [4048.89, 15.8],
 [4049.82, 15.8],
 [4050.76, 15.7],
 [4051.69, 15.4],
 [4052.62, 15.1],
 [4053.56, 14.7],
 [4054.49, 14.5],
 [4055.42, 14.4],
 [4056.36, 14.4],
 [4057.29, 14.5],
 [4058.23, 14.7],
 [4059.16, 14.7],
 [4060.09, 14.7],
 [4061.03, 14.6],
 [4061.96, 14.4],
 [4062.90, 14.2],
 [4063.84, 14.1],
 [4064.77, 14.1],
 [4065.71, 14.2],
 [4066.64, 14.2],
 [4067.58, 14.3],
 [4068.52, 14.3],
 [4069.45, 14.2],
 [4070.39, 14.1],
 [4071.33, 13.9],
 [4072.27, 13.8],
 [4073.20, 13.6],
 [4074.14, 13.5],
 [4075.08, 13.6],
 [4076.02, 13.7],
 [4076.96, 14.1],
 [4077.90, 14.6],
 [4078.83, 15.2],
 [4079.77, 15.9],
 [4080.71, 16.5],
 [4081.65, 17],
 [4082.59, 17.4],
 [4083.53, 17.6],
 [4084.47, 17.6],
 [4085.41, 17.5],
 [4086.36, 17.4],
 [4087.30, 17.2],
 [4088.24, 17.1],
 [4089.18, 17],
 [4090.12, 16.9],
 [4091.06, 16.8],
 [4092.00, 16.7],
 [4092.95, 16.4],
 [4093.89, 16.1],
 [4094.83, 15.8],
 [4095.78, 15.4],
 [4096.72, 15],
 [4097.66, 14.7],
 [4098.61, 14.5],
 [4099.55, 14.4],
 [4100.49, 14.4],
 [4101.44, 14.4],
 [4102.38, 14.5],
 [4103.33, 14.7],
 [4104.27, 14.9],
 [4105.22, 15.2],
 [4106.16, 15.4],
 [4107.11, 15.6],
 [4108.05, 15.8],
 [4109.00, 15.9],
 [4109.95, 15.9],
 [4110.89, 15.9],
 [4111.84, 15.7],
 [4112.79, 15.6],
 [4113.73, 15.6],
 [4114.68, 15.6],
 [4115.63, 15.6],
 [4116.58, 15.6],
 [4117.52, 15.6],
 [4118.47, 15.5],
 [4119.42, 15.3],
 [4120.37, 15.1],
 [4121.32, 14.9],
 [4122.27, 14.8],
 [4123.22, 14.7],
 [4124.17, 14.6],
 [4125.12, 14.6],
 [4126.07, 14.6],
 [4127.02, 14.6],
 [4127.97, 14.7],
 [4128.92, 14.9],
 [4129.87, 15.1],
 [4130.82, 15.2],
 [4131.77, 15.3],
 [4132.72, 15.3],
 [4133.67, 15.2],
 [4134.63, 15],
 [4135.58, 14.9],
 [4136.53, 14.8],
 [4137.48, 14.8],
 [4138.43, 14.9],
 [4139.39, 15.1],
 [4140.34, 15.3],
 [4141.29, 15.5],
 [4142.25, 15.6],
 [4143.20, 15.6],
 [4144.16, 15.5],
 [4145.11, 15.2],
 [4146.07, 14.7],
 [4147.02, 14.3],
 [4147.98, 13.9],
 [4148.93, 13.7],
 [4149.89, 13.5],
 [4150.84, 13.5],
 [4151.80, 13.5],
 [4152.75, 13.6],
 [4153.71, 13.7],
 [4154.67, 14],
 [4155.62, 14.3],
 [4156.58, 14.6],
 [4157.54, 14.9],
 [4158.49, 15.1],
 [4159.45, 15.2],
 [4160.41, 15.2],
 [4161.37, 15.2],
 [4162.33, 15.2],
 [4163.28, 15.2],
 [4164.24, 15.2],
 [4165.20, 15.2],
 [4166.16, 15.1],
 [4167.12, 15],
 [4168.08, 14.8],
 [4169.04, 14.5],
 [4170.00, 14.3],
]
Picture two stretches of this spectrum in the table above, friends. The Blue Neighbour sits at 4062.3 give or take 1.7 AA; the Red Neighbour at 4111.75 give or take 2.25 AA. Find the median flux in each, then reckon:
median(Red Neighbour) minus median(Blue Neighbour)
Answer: 1.4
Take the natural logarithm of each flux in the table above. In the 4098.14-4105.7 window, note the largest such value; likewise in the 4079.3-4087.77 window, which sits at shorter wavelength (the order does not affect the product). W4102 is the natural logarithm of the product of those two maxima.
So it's 2.05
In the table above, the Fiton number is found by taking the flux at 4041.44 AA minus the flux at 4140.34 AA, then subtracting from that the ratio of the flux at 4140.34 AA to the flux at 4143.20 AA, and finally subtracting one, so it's -2.1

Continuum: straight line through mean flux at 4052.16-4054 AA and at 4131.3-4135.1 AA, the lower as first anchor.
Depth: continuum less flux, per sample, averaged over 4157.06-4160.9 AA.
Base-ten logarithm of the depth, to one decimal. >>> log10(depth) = -0.7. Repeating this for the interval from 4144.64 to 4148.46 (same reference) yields -0.1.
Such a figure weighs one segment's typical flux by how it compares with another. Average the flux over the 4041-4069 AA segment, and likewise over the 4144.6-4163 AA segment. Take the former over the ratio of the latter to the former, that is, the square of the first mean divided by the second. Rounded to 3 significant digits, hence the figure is 15.3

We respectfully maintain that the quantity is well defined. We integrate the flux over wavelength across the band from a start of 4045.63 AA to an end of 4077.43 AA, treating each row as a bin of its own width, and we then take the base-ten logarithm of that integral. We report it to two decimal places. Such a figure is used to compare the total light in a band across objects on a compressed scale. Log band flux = 2.66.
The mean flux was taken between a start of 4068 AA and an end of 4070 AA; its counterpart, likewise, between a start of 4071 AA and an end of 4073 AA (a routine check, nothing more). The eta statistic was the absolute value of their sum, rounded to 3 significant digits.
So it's 28.1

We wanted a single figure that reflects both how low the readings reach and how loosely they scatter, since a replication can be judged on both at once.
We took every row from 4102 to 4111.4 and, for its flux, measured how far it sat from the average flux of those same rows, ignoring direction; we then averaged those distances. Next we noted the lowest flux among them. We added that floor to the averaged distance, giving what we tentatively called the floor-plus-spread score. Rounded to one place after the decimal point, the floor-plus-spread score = 14.9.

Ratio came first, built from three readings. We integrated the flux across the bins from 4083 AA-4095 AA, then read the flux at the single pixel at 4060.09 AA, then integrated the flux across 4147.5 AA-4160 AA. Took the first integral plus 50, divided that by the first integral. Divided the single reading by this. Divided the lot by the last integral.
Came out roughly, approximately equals 0.067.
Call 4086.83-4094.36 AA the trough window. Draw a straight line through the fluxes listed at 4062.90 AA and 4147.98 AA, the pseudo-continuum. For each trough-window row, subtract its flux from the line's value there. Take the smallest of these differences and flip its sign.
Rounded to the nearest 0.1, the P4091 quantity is 3.1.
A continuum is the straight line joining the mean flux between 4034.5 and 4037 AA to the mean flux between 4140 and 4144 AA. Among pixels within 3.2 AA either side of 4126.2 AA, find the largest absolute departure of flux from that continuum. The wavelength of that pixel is 4127.02 AA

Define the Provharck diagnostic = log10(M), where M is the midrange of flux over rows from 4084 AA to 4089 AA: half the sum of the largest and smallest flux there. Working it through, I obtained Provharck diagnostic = 1.24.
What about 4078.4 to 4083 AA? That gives 1.21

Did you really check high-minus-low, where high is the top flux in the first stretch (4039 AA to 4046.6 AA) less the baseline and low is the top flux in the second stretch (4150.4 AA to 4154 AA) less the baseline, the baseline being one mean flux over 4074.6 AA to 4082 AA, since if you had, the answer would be 1.7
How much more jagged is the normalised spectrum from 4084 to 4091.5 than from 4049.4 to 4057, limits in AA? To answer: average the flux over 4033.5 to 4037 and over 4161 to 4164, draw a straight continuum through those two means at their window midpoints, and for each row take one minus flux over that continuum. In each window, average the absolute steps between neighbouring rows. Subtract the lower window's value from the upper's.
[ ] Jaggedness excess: -0.01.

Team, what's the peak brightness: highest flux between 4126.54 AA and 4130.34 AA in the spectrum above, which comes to 15.1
